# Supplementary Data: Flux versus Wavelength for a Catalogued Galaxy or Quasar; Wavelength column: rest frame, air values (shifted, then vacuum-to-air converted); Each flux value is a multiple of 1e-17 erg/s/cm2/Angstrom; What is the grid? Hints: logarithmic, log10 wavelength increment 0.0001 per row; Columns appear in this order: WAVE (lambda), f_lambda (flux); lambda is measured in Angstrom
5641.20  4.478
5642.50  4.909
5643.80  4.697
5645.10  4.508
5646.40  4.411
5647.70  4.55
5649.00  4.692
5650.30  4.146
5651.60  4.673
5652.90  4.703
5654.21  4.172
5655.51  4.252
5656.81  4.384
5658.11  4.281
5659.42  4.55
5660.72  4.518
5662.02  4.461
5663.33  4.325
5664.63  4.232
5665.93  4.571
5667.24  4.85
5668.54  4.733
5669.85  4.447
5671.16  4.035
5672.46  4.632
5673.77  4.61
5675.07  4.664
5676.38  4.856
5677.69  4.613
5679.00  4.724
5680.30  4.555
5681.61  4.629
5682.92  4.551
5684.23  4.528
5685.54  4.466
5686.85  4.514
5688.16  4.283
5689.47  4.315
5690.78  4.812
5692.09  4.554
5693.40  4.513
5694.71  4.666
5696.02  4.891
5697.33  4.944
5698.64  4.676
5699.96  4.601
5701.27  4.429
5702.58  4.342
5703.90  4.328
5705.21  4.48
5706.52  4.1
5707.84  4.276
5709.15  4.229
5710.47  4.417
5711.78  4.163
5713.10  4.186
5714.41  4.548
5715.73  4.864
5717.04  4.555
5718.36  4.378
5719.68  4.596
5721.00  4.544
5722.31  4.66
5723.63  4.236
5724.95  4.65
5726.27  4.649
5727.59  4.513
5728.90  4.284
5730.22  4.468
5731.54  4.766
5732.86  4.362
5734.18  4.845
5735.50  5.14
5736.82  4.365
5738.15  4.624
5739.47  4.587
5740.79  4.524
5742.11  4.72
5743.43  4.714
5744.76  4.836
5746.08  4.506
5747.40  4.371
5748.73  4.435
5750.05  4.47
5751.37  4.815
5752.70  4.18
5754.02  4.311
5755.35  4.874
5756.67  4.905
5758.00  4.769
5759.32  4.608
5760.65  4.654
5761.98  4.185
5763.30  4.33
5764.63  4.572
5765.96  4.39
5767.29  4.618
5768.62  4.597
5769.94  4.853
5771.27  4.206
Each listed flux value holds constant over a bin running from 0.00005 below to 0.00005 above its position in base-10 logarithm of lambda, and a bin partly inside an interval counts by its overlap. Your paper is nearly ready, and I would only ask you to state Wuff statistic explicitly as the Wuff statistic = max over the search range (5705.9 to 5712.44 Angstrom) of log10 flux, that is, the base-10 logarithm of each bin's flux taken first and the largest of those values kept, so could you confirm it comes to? 0.645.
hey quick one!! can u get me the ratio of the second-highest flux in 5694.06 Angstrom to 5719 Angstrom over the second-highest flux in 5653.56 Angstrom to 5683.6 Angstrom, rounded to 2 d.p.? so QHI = 1.01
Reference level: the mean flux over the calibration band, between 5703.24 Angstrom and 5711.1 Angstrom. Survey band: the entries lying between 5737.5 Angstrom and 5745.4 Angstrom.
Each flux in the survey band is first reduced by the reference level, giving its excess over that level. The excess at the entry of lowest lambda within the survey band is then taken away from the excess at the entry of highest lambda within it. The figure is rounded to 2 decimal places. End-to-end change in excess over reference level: 0.21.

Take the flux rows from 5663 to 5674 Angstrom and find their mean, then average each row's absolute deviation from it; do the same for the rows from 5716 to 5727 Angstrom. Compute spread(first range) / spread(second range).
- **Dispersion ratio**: 1.83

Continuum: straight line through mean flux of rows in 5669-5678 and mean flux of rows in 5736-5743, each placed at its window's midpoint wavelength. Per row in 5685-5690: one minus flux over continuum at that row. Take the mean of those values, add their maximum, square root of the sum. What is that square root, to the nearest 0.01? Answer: 0.31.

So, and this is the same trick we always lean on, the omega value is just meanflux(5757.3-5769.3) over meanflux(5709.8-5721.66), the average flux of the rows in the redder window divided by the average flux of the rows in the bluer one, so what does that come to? 1.01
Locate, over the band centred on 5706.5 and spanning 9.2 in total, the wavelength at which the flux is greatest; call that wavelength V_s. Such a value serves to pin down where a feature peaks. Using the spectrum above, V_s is 5705.21 Angstrom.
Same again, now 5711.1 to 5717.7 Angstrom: 5715.73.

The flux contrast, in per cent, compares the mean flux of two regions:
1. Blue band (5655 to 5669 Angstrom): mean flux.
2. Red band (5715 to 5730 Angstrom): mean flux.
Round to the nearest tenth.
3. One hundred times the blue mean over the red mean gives 98.5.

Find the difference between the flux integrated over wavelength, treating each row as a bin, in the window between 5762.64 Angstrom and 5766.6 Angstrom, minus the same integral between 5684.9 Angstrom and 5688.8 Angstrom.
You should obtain 0.3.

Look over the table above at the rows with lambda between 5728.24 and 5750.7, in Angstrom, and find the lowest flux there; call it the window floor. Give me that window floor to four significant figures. 4.284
